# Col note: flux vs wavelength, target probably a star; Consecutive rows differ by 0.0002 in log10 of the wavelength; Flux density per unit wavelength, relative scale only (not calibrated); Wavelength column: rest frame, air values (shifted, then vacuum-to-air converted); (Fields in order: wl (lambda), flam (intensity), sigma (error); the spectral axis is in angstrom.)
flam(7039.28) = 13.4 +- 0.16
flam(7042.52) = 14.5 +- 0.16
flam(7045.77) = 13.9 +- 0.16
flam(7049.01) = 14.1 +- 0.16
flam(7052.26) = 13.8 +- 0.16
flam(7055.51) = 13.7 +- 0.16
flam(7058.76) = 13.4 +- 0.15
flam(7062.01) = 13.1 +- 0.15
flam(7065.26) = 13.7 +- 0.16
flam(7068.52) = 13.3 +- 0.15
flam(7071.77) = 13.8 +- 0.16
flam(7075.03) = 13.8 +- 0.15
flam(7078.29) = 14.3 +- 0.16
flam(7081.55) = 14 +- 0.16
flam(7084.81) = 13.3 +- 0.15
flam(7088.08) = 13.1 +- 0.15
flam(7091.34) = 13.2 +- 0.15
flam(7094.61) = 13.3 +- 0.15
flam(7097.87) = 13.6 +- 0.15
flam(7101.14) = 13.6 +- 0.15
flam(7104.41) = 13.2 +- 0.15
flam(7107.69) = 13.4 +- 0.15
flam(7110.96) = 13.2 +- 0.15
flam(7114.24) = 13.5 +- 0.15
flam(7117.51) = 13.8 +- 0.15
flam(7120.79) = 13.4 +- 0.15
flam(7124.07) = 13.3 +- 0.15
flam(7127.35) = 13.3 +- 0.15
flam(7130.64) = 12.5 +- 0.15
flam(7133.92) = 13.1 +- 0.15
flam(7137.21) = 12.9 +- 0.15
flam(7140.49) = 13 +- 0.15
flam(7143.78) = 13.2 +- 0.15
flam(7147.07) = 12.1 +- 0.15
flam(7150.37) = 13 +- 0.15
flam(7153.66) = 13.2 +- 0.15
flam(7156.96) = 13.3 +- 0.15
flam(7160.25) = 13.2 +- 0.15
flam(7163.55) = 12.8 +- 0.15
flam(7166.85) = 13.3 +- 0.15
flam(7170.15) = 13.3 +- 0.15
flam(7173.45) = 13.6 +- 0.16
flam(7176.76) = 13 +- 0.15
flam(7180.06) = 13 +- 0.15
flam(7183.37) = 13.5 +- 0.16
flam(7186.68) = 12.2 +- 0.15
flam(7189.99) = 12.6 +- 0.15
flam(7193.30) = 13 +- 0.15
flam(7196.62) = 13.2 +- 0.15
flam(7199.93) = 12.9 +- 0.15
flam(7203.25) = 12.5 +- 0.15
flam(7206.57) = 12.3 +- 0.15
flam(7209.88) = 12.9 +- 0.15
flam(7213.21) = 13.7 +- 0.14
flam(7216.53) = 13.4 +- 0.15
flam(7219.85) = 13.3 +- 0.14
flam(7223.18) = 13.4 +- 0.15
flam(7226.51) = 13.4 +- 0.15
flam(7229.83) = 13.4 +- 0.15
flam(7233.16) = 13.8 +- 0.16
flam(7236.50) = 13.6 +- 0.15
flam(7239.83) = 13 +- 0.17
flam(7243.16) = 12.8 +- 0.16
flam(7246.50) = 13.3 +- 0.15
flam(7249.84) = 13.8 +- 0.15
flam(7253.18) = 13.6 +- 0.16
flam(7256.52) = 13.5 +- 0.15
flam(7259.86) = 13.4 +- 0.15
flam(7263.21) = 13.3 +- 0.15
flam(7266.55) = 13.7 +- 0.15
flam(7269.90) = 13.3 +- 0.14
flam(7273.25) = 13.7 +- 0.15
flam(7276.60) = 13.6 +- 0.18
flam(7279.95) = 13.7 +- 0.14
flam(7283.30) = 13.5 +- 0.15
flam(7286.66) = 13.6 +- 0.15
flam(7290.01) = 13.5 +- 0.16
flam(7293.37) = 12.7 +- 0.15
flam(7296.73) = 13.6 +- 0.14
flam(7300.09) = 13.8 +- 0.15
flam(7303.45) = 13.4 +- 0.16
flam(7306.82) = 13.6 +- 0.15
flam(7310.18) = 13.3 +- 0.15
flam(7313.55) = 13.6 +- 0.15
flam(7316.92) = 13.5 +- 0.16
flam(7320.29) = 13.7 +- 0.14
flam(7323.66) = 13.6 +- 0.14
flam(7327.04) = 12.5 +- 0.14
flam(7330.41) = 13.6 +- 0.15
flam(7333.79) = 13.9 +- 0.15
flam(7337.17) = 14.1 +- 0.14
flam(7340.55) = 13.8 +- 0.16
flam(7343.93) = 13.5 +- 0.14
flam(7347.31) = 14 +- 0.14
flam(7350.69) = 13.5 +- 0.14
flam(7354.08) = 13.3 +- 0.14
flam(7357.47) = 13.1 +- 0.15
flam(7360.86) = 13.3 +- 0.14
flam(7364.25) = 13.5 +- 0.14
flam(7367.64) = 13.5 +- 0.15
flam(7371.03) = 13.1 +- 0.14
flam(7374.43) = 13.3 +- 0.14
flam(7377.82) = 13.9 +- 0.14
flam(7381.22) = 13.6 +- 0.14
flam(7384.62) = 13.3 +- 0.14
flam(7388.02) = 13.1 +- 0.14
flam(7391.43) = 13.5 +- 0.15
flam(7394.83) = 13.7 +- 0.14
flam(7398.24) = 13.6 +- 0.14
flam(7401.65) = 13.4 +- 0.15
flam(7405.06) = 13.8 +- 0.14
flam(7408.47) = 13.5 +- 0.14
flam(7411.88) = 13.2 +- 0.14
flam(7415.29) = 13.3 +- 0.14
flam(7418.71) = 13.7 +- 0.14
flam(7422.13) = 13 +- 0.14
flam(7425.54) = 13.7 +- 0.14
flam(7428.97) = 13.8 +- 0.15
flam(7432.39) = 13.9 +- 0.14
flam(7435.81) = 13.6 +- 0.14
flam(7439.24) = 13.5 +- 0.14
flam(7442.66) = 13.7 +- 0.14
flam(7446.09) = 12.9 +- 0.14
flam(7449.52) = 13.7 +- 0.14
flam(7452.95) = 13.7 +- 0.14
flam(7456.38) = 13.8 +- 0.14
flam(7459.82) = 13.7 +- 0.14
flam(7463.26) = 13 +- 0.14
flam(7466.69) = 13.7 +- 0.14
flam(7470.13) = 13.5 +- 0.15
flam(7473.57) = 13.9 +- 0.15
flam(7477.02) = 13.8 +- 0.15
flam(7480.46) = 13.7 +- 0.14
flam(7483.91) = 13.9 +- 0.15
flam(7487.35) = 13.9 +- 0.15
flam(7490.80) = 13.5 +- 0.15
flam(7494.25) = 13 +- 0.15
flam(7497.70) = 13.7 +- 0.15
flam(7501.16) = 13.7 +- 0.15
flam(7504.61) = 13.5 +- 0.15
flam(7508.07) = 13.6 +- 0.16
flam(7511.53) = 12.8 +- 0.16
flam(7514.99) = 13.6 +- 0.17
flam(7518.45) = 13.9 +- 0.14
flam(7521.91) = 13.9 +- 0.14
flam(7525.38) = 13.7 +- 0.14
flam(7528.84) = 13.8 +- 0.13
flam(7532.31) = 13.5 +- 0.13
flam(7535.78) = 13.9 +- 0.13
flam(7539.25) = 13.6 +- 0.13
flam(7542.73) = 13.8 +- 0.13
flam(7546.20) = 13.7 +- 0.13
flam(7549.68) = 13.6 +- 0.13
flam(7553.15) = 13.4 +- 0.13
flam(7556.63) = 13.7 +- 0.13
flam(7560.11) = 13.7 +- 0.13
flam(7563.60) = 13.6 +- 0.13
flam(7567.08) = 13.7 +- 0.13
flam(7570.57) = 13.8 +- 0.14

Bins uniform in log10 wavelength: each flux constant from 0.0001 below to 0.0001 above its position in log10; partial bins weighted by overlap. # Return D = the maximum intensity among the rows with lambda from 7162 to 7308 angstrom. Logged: 13.8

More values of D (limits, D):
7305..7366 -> 14.1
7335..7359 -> 14.1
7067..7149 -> 14.3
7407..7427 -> 13.7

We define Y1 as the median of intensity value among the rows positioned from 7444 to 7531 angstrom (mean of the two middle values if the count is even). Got 13.7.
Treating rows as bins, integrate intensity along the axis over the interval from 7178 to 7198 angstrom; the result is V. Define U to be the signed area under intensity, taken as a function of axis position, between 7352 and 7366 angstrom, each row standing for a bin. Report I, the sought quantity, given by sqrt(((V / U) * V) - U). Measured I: 13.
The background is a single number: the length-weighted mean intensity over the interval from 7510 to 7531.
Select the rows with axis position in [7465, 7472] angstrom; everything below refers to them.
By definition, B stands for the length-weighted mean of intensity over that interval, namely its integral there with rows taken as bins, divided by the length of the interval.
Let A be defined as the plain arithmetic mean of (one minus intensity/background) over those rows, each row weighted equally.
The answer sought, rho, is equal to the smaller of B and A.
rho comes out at 0.002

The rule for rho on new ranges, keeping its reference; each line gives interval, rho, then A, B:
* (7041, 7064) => -0.012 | -0.012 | 13.78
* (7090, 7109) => 0.018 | 0.018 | 13.38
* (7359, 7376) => 0.021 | 0.021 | 13.34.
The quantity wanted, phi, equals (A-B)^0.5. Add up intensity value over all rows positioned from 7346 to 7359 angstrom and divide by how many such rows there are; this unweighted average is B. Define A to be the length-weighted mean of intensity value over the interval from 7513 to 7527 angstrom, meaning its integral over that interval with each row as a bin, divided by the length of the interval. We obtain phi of 0.53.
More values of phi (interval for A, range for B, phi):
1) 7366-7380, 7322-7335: 0.24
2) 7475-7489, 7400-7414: 0.59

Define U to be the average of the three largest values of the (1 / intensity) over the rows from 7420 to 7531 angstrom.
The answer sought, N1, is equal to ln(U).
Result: -2.557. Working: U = 0.0775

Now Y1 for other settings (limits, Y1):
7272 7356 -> 13.6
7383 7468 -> 13.6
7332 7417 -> 13.5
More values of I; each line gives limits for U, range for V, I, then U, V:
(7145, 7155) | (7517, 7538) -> 23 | 128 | 289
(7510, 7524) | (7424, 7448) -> 19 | 190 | 326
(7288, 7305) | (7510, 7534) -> 15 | 228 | 327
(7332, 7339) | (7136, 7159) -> 28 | 98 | 298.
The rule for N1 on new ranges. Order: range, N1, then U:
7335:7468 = -2.562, 0.0771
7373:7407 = -2.583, 0.0756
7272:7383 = -2.546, 0.0784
